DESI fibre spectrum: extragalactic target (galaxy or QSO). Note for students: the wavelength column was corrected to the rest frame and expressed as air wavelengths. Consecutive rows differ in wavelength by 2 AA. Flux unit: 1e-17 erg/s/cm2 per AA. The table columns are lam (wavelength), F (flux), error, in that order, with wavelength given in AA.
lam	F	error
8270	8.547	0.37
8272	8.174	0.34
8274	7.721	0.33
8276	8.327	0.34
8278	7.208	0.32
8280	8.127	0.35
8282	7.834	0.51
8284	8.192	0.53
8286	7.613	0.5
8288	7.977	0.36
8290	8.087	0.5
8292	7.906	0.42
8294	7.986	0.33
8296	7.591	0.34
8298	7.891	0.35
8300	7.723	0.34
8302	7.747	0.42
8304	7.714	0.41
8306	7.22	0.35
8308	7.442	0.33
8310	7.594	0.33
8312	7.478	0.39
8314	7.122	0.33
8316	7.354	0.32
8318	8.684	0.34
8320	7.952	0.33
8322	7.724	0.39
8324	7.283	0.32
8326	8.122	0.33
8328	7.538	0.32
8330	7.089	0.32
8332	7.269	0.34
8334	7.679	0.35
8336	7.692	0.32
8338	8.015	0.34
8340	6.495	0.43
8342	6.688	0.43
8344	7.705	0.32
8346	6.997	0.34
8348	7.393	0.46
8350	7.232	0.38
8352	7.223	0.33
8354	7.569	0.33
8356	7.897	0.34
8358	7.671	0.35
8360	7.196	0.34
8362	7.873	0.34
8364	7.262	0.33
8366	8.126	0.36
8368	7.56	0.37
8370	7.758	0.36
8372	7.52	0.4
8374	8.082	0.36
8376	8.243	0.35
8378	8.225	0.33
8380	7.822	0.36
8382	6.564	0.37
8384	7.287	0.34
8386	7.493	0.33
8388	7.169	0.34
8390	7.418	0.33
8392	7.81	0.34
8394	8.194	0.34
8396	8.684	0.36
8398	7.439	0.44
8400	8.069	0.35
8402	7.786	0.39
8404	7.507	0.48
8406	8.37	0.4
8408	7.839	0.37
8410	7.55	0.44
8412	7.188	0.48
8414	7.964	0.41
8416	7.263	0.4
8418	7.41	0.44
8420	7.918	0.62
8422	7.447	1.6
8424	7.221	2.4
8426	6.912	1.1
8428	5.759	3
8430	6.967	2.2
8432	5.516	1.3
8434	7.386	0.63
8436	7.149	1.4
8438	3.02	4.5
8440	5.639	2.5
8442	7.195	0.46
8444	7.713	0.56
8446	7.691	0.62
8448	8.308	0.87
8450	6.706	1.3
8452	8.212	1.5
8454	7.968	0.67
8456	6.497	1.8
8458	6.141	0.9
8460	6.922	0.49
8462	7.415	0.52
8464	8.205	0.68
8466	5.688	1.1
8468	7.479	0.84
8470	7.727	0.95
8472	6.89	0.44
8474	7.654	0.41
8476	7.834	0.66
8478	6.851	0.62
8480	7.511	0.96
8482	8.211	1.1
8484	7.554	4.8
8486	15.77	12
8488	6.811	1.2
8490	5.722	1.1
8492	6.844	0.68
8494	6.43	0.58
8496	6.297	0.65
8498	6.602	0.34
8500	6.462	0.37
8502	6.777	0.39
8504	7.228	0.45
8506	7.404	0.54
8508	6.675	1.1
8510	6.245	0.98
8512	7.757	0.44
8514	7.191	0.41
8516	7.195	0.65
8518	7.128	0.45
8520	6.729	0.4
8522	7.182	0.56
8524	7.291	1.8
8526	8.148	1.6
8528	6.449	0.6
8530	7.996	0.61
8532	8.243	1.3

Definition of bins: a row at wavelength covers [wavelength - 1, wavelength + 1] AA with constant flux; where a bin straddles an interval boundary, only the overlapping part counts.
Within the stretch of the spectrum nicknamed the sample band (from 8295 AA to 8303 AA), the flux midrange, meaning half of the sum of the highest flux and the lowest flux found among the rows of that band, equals 7.74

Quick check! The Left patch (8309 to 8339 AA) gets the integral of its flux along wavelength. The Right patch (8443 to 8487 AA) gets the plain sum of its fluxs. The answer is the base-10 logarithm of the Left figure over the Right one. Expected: 0.13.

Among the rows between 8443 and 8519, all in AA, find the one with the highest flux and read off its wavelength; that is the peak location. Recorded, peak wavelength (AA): 8486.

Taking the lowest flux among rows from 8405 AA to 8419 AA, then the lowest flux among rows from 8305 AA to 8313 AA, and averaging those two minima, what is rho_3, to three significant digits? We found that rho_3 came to 7.20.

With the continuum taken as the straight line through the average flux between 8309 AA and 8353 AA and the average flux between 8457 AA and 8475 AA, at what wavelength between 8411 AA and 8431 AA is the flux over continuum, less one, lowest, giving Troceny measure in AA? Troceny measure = 8428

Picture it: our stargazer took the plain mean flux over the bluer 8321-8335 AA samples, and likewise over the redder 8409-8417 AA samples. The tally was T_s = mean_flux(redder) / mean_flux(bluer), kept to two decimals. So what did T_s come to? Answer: 0.99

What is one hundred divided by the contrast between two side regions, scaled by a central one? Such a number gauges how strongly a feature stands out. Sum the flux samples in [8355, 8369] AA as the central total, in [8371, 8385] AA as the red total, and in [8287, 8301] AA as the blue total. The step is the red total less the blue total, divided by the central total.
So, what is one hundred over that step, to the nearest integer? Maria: -3779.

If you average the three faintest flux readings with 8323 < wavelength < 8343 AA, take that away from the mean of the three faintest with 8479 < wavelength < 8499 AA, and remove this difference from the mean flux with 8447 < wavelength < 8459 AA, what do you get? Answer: 7.9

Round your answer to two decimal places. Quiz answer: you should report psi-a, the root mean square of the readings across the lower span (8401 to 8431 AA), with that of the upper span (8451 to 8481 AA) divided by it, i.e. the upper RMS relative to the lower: 0.98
